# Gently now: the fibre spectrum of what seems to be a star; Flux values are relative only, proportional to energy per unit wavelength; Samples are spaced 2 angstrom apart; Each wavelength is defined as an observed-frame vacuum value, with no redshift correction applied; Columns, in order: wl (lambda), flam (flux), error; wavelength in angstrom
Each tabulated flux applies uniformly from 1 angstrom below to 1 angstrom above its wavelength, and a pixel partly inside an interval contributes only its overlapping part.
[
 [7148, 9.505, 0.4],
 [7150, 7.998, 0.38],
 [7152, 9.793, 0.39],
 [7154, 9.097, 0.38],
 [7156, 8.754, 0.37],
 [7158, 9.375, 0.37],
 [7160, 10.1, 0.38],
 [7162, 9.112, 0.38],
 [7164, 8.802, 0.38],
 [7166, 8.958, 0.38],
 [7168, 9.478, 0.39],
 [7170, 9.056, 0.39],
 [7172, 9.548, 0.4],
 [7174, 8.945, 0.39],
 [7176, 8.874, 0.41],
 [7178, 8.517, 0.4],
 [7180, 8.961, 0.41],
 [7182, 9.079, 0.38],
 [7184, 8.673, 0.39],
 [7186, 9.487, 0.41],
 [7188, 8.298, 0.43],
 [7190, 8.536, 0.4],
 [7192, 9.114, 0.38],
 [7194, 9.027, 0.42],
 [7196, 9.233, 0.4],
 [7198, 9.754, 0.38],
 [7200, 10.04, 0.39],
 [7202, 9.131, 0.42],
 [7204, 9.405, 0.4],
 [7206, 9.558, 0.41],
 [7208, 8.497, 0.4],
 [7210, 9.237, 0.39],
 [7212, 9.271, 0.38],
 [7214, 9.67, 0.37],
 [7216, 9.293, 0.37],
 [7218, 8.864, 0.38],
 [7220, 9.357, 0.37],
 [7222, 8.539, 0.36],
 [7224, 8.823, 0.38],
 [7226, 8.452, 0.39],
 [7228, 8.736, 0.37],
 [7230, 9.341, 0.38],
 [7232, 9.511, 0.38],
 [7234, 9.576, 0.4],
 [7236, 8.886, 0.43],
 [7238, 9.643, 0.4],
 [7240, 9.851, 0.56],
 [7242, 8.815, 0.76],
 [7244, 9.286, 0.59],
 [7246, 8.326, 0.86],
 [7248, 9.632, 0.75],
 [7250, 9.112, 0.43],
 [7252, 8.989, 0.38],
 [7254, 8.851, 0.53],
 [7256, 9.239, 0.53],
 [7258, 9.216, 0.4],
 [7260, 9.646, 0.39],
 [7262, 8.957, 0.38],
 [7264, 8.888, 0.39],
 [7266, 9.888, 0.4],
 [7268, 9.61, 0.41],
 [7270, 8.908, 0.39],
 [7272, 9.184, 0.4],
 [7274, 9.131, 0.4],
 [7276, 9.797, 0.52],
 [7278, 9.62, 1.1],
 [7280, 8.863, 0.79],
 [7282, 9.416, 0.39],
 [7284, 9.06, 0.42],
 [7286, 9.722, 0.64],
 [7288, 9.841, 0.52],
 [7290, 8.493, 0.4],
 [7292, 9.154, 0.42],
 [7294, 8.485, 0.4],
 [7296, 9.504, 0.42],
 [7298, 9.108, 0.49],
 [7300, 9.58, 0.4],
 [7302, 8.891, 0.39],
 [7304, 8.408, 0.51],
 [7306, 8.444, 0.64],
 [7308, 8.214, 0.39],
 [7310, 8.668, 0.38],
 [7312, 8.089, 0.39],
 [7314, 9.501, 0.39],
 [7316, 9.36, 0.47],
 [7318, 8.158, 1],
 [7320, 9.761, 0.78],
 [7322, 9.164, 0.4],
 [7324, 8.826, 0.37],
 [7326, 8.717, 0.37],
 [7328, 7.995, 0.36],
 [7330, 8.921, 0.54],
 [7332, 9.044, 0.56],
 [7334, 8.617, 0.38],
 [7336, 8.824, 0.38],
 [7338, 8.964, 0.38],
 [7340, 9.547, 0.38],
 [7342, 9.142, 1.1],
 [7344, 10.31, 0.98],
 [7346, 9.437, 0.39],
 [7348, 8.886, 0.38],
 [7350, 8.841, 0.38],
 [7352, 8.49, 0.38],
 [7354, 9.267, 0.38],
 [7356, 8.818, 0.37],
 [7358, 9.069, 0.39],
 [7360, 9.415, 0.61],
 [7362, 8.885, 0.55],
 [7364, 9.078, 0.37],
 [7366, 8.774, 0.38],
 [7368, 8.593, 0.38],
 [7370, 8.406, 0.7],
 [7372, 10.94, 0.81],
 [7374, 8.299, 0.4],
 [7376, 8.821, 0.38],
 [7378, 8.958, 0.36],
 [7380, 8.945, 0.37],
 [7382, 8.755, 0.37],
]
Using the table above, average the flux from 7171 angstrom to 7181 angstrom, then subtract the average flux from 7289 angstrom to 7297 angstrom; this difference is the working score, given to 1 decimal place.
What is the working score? 0.1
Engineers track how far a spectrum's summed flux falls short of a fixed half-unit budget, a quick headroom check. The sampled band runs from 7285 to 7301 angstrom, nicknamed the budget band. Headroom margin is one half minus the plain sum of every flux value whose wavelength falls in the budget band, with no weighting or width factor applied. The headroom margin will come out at -73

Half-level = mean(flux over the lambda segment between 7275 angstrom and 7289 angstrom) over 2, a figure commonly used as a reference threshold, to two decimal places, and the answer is 4.74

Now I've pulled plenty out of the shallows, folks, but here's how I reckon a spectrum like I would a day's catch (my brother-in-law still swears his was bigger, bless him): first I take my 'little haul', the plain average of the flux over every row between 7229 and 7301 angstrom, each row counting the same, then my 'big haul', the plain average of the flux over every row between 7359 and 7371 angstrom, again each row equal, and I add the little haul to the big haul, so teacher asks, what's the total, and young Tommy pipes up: 18.1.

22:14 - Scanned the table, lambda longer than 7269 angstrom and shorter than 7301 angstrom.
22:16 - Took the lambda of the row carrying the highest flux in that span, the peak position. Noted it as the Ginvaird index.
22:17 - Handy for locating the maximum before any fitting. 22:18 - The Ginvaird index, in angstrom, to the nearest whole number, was 7288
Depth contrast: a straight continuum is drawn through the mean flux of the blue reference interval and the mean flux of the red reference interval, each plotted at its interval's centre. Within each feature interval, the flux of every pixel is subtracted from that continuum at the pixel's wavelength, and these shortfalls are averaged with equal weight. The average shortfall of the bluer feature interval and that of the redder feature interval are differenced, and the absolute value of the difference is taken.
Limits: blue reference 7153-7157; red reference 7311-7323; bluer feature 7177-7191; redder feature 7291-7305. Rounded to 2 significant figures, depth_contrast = 0.17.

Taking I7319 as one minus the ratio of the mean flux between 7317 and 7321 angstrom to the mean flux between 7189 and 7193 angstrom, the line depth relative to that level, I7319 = -0.02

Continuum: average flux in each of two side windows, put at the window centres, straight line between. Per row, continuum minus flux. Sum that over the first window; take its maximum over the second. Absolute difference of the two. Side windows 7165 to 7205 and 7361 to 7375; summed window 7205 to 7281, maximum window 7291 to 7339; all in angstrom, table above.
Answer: 5.4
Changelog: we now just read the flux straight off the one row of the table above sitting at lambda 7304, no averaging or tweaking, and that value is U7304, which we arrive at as 8.408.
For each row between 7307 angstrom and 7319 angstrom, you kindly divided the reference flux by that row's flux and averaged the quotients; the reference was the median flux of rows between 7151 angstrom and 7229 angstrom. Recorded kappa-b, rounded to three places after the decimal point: 1.054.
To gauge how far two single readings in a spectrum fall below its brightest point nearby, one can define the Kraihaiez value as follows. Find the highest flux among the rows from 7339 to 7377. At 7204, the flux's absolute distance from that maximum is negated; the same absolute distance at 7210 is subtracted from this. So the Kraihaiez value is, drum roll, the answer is -3.2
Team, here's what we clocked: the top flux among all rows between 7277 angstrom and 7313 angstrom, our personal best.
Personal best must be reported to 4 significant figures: 9.841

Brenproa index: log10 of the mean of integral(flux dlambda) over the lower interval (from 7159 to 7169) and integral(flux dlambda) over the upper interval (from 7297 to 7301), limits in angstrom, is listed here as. 1.81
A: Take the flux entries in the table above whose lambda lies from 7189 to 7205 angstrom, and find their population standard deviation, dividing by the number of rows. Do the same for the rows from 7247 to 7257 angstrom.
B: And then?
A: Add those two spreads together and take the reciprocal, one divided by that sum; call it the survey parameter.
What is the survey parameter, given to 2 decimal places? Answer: 1.43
